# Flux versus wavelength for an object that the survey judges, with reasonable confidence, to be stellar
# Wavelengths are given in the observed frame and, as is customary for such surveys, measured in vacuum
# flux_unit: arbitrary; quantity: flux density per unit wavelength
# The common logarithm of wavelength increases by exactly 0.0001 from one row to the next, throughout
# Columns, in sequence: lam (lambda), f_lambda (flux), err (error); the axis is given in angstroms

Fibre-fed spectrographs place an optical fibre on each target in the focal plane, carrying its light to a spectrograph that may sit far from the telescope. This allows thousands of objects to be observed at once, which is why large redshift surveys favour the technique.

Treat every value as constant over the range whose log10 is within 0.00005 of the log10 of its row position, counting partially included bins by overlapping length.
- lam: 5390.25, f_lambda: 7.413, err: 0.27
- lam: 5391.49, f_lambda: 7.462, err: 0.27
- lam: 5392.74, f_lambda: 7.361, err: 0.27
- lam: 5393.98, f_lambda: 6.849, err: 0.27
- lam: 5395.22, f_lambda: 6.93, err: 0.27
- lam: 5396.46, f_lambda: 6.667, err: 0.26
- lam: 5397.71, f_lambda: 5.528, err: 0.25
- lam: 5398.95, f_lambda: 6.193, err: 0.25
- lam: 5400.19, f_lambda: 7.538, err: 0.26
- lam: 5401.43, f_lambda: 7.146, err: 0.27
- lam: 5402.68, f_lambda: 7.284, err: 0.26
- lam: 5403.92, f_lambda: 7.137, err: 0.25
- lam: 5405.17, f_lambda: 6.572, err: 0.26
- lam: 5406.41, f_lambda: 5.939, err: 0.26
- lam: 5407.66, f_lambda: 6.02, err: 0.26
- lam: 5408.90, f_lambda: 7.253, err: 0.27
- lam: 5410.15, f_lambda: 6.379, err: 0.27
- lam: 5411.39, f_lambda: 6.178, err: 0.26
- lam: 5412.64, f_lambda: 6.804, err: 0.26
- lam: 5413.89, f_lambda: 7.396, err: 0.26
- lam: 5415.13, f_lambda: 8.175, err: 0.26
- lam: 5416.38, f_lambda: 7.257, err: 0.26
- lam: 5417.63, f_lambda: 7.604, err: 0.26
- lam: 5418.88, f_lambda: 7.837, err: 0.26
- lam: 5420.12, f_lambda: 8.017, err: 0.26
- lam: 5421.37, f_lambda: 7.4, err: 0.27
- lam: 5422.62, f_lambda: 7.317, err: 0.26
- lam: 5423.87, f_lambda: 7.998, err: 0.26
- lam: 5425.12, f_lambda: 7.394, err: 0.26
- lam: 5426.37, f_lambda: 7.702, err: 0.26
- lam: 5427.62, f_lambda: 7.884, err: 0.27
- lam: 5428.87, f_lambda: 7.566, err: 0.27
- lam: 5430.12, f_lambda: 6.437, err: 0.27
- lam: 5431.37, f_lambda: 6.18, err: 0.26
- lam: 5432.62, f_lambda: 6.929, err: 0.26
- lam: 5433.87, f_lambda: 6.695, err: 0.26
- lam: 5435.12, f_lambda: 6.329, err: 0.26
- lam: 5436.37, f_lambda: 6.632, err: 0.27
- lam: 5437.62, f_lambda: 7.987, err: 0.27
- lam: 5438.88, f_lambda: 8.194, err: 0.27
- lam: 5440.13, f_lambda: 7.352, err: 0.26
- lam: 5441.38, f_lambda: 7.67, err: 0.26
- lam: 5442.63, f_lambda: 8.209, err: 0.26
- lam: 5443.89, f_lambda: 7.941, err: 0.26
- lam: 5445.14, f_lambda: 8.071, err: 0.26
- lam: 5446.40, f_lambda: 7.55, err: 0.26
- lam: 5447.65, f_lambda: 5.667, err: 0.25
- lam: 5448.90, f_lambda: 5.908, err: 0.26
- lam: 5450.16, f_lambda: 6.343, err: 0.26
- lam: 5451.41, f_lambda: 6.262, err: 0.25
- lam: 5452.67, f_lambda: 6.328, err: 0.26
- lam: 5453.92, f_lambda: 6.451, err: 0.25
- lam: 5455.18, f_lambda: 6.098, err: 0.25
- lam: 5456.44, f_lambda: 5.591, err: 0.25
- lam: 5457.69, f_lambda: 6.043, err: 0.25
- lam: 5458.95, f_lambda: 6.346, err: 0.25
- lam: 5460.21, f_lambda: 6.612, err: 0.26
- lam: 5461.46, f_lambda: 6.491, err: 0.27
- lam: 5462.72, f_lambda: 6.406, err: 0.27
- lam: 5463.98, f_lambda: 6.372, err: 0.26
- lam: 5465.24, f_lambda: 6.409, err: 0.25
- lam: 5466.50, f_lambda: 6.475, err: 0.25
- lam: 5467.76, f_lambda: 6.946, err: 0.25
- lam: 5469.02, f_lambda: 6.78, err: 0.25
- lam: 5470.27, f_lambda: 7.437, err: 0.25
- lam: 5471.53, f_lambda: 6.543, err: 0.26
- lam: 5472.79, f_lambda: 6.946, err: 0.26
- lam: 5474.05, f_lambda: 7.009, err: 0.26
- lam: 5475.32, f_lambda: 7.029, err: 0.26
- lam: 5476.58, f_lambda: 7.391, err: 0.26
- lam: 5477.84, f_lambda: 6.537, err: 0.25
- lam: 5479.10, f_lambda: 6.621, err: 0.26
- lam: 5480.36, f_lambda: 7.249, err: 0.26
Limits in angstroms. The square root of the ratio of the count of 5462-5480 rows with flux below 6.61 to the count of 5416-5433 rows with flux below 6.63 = 1.7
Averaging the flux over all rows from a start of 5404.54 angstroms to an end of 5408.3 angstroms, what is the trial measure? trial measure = 6.18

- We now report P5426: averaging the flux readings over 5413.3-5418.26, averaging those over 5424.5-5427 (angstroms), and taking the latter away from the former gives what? 0.1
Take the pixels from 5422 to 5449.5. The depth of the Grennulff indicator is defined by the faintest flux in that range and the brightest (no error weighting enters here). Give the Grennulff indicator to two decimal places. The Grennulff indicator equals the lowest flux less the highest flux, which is -2.54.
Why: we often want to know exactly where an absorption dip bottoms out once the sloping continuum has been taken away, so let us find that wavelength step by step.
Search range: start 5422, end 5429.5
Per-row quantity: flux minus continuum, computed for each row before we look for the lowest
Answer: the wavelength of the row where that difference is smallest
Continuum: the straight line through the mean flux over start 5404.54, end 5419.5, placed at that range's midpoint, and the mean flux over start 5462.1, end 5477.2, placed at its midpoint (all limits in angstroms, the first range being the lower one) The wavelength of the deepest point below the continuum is 5422.62 angstroms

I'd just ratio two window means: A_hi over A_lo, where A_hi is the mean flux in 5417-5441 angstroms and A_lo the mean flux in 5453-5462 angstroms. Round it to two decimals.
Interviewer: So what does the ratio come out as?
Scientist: 1.18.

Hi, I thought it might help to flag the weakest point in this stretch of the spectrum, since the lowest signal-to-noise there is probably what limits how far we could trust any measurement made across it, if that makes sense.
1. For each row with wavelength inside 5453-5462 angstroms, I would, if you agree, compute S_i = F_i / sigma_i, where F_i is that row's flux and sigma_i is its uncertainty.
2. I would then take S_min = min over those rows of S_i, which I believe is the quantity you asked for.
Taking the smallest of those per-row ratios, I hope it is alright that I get 22.4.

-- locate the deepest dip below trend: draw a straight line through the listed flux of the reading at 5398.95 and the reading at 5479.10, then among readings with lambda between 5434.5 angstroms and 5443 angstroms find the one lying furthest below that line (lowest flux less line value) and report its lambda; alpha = 5435.12 angstroms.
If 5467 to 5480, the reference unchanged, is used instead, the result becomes 5477.84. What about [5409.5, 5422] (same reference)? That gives 5411.39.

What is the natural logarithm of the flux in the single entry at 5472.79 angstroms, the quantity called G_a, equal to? 1.94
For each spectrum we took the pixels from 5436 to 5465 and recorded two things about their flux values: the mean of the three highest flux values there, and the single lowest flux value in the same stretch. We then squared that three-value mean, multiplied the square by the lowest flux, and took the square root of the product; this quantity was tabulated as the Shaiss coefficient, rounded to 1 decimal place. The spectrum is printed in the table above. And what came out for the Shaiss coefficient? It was 19.3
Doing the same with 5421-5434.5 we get 19.5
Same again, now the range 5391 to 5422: 18.8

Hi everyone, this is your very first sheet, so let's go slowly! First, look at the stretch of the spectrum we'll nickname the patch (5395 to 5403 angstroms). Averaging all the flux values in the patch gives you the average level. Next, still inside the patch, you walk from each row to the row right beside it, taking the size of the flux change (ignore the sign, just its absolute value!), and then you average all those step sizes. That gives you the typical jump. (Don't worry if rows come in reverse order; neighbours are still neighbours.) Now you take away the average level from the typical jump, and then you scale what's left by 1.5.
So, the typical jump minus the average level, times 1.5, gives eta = -9.1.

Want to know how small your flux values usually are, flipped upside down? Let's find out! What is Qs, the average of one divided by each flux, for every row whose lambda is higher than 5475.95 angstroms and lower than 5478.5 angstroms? 0.144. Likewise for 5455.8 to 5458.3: 0.172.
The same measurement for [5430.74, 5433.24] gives 0.153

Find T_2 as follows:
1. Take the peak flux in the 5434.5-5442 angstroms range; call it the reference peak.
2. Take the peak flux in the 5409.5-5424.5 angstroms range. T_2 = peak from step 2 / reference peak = 0.998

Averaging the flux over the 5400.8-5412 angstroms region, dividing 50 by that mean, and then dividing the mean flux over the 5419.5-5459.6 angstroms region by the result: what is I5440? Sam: 0.93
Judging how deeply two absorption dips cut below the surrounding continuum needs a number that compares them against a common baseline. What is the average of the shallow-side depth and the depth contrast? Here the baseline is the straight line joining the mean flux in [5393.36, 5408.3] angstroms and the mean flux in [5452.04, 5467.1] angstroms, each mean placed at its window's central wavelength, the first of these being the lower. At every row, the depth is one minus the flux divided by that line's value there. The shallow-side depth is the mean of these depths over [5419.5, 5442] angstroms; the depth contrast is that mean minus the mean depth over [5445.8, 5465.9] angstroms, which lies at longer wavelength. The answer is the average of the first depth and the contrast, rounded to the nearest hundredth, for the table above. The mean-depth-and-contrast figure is -0.13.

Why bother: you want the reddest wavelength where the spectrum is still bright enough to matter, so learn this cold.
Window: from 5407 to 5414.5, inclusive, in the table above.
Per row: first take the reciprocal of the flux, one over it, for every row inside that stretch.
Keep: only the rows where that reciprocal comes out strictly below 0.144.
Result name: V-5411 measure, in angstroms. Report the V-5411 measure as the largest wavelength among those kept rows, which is 5413.89 angstroms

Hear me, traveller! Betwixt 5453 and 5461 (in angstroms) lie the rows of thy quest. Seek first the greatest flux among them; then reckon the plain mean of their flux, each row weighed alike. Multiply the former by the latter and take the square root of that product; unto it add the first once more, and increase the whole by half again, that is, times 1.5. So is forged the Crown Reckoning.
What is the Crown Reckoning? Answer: 19.5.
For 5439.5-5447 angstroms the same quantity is 24.3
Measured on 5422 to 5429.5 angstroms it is 23.7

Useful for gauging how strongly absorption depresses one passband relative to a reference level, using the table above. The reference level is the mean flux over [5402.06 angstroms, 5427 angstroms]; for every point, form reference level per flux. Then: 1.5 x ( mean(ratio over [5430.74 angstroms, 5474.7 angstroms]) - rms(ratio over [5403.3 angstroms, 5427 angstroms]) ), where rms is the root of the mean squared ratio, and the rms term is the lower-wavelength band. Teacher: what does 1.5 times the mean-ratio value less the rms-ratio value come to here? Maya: 0.08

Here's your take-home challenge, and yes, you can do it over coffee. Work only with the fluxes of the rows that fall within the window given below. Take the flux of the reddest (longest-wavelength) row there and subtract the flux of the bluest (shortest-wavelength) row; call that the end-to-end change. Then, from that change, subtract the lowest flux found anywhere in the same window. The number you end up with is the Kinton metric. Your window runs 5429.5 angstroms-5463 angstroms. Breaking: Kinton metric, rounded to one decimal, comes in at -5.6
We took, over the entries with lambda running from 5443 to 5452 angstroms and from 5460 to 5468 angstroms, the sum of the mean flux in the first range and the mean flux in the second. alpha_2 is 13.4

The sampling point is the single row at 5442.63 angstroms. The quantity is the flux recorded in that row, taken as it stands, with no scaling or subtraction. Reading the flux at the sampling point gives 8.209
